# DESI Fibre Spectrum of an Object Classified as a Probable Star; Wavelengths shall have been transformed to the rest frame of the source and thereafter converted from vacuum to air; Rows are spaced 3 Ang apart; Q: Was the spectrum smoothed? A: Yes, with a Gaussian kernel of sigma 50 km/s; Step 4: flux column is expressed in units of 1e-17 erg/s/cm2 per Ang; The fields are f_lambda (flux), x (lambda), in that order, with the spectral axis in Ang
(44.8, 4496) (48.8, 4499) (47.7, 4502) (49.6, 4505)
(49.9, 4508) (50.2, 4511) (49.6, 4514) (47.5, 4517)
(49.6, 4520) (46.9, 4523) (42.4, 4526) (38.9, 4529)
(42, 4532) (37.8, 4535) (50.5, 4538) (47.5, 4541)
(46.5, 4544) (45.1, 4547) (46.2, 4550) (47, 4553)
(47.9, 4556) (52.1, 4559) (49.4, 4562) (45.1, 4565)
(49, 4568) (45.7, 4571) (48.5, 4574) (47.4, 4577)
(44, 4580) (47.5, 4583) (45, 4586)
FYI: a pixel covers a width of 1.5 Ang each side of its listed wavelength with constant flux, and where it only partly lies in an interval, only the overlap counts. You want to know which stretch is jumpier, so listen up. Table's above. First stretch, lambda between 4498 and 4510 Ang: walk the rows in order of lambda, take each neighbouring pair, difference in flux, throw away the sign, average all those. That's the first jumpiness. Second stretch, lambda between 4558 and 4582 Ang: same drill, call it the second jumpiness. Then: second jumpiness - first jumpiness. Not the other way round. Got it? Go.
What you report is 2.0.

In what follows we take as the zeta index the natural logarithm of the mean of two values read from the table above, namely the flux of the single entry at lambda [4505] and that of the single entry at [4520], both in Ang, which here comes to 3.90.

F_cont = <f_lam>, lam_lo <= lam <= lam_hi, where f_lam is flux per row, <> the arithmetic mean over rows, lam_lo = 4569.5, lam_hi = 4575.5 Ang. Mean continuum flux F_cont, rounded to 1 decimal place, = 47.1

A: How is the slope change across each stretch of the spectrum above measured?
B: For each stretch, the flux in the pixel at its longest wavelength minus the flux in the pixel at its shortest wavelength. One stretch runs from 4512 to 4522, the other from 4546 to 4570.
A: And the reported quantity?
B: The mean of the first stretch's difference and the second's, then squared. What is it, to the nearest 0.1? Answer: 3.8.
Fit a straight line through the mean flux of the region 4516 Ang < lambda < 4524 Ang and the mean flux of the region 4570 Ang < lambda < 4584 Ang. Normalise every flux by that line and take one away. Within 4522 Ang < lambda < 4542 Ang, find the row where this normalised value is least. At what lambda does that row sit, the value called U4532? 4535 Ang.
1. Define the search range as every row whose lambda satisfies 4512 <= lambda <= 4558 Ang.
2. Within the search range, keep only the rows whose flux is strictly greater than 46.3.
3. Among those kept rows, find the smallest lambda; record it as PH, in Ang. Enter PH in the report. 4514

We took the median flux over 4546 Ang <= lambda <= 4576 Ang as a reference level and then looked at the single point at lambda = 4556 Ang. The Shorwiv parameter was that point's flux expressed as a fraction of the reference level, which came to 1.01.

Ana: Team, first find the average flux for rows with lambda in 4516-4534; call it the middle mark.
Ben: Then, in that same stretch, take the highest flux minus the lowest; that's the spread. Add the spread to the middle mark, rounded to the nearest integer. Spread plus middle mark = 55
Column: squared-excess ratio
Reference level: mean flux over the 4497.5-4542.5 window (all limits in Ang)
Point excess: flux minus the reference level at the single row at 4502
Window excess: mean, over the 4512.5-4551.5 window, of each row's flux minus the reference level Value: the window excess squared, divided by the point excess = 1.2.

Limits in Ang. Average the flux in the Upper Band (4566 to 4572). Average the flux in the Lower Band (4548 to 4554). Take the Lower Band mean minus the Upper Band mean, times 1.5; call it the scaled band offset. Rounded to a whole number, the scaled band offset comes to -1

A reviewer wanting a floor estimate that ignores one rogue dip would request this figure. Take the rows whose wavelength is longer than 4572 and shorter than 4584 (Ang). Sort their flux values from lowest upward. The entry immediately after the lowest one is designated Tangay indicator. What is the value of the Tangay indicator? 47.4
